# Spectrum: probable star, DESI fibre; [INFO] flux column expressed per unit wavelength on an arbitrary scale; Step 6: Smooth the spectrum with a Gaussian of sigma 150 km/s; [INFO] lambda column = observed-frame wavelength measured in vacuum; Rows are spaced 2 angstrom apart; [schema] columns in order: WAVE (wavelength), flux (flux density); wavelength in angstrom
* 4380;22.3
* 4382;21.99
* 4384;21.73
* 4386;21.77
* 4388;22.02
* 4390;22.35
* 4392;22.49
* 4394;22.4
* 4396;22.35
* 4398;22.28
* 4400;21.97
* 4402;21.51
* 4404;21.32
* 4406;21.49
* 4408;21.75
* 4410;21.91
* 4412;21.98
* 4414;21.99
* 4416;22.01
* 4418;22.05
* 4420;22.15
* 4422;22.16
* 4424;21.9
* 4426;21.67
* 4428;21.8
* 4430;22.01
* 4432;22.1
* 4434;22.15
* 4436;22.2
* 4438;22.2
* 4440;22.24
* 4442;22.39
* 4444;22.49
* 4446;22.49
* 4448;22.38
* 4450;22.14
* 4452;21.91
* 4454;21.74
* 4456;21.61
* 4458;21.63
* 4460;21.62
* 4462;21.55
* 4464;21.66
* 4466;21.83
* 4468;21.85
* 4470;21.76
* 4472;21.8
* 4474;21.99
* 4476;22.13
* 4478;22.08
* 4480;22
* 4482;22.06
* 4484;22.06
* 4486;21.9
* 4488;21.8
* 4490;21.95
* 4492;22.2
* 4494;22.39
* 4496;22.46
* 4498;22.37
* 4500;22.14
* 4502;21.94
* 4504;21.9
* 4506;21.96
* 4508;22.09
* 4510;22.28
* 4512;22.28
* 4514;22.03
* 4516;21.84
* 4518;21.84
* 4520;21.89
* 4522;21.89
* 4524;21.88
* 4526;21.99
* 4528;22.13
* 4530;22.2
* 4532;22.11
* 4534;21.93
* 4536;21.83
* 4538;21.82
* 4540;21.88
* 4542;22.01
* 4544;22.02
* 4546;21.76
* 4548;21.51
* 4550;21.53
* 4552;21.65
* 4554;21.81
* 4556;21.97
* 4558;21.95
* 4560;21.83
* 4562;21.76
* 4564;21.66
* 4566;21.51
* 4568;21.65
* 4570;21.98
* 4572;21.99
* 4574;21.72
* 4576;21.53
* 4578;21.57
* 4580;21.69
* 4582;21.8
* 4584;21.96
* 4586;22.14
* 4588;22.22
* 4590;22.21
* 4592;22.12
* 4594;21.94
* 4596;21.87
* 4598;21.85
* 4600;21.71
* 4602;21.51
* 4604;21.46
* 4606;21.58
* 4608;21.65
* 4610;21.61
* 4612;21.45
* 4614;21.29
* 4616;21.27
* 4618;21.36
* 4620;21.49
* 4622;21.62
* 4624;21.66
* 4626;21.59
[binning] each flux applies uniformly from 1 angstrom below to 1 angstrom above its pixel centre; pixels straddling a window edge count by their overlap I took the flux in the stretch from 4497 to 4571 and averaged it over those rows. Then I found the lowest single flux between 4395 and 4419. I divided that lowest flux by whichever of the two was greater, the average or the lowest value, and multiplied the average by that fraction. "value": 21.3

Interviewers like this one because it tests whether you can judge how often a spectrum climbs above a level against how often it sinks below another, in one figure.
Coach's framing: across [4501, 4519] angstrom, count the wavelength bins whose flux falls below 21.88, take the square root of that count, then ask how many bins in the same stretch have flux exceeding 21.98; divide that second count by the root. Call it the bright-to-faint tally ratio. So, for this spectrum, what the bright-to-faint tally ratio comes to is 2.8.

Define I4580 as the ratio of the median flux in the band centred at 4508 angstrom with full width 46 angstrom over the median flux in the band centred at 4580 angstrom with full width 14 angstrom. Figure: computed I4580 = 1.01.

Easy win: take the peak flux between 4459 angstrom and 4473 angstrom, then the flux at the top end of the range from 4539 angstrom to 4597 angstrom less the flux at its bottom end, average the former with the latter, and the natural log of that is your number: 2.39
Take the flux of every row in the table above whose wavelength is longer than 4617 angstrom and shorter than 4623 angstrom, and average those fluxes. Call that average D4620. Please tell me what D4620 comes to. 21.5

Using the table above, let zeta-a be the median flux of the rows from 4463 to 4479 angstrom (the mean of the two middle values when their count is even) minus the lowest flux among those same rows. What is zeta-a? 0.18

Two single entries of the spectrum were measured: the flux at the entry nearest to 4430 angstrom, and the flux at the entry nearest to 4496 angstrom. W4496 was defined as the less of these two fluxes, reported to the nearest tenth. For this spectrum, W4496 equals 22.0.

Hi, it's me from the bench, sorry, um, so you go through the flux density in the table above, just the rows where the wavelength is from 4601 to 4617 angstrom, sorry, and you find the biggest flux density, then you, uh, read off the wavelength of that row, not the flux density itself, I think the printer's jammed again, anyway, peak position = 4608 angstrom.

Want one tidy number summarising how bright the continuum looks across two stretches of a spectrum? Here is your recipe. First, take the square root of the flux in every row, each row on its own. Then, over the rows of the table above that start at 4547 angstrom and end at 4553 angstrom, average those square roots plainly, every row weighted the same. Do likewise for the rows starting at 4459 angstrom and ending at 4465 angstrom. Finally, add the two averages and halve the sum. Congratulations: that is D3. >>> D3 4.65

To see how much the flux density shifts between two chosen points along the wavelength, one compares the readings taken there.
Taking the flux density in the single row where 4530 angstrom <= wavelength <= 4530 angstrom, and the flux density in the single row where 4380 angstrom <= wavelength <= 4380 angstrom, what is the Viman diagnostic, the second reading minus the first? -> 0.10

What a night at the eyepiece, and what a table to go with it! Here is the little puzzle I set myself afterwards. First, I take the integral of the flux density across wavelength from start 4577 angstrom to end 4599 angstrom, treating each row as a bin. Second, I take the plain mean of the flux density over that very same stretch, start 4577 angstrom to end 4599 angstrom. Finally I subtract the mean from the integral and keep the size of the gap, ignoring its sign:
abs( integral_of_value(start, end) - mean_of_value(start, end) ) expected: 461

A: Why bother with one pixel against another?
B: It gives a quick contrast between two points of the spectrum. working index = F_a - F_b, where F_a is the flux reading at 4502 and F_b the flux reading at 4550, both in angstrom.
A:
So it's 0.4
